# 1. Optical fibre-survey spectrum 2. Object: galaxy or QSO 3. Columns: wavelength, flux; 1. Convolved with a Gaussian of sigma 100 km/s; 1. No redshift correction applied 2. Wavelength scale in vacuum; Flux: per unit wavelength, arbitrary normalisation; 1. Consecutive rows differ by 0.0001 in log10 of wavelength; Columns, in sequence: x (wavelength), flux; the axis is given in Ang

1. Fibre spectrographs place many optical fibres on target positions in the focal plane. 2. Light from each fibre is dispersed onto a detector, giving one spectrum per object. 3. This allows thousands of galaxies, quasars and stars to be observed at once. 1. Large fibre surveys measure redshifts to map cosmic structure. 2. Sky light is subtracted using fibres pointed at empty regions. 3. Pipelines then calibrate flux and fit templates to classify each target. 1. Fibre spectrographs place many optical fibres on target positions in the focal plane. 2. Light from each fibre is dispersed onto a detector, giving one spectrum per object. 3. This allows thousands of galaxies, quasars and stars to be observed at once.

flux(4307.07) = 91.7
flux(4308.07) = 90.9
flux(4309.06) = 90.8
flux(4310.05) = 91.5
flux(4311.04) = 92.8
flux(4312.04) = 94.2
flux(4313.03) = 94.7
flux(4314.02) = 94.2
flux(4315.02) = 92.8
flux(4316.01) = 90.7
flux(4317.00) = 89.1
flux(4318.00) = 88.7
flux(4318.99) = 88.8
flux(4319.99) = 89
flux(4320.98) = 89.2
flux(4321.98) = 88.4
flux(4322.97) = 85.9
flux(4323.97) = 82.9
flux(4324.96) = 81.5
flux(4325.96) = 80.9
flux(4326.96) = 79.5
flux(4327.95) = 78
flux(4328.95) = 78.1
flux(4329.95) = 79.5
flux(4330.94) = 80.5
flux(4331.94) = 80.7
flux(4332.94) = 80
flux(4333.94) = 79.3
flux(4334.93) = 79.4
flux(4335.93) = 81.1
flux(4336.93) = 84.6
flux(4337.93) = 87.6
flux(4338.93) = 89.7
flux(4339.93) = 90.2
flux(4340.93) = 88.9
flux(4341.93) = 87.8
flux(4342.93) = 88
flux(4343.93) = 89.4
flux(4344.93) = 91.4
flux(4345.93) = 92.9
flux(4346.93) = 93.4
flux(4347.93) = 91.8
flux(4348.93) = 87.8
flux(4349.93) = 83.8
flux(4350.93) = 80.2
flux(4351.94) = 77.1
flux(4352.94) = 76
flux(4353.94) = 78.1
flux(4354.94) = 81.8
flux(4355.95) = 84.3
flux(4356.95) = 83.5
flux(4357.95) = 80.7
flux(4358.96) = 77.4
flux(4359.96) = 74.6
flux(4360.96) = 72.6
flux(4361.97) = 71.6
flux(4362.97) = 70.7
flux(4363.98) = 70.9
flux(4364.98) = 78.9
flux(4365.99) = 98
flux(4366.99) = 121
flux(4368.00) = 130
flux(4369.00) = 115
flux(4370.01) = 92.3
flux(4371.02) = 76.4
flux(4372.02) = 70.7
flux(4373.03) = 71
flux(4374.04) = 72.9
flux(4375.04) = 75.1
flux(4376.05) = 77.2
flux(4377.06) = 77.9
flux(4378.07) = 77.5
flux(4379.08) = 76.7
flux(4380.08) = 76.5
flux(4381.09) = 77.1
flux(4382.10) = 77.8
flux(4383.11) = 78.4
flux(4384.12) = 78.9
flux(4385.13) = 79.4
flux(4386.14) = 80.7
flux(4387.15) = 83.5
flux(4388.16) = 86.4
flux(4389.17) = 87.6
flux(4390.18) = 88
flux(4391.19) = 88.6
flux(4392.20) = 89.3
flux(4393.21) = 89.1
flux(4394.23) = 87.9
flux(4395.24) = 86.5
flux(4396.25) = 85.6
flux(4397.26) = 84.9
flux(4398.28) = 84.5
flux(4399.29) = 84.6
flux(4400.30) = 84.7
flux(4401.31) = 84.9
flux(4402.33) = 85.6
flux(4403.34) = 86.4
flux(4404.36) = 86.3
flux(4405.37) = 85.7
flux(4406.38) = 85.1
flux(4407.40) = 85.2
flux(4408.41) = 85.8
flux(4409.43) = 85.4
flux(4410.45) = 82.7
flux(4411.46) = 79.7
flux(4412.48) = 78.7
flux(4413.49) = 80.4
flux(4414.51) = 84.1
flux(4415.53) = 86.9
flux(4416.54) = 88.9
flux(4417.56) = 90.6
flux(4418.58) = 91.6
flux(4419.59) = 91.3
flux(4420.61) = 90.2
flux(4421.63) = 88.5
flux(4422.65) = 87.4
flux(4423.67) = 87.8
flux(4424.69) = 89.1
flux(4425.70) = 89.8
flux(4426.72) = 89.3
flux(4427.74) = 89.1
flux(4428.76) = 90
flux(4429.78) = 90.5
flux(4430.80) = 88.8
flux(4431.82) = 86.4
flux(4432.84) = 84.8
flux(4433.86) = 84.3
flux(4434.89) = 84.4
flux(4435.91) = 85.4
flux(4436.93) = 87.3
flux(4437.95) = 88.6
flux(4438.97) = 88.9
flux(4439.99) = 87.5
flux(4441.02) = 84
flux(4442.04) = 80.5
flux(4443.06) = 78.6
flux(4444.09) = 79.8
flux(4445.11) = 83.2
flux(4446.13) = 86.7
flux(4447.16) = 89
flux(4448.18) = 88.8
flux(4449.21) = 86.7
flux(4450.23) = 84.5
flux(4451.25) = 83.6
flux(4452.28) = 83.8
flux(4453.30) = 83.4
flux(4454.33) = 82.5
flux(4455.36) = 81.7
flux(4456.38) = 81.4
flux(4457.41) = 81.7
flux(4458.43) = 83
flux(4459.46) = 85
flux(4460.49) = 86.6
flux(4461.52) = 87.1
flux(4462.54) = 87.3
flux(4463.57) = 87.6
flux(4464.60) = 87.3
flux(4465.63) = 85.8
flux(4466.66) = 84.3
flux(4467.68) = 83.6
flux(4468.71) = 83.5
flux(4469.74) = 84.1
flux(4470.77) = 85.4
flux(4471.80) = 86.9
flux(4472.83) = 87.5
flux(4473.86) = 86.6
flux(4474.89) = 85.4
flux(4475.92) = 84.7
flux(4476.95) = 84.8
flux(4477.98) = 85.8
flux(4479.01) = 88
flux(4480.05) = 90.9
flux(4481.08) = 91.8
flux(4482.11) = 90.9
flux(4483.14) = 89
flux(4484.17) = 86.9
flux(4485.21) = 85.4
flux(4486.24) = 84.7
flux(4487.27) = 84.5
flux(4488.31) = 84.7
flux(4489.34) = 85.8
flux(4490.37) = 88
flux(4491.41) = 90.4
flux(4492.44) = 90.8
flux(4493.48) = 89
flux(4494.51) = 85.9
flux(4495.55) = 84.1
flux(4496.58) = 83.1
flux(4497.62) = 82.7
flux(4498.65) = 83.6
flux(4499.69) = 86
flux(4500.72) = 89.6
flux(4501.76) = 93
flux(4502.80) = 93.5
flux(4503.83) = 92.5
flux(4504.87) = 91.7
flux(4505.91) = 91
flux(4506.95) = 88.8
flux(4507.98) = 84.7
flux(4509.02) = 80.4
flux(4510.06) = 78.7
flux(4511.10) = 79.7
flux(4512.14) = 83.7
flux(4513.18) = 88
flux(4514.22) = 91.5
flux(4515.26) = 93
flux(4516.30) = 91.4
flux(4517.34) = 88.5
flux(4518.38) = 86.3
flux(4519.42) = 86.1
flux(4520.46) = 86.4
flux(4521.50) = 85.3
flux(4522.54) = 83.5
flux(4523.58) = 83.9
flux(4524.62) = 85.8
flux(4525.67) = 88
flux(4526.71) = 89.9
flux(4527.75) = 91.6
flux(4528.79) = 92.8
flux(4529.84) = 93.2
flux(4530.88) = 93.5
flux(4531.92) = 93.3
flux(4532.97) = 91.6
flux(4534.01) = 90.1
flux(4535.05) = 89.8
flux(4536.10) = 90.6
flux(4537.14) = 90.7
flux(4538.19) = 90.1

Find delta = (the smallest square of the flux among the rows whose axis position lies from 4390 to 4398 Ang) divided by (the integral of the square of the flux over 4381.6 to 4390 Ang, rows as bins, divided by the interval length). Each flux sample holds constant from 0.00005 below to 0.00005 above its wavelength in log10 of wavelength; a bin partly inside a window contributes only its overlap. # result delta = 1.07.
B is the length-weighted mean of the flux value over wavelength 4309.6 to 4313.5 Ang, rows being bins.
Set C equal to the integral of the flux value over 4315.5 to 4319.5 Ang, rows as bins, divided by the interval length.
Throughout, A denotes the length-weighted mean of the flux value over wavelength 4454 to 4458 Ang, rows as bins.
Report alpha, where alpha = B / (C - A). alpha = 13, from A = 81.9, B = 93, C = 89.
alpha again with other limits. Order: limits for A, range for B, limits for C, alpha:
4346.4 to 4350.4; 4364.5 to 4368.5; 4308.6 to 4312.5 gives 37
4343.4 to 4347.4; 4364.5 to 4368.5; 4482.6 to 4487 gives -20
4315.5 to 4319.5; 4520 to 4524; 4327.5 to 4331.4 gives -8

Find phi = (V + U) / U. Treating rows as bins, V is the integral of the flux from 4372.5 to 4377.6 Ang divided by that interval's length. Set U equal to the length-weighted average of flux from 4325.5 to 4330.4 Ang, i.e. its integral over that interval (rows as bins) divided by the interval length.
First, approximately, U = 79.1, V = 75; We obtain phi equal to 1.94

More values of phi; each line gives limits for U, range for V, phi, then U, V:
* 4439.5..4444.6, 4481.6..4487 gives 2.07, 81.9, 87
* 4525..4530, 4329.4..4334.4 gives 1.88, 90.7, 80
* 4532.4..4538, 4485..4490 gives 1.94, 90.5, 85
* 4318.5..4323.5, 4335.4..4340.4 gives 1.98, 88.1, 86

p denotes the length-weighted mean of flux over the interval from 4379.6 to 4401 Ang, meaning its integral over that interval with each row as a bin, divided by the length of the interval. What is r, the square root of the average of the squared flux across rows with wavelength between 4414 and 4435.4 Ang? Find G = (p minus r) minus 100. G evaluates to -104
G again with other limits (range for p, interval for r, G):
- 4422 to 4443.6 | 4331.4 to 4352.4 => -99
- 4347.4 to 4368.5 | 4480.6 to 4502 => -103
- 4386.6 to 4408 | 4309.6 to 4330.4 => -101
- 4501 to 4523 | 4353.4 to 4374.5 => -99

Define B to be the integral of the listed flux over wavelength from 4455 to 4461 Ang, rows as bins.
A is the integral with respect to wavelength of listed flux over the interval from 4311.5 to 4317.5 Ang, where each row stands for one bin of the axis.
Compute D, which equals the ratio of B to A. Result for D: 0.90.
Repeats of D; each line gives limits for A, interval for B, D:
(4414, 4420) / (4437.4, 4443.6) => 0.98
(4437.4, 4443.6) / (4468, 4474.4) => 1.04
